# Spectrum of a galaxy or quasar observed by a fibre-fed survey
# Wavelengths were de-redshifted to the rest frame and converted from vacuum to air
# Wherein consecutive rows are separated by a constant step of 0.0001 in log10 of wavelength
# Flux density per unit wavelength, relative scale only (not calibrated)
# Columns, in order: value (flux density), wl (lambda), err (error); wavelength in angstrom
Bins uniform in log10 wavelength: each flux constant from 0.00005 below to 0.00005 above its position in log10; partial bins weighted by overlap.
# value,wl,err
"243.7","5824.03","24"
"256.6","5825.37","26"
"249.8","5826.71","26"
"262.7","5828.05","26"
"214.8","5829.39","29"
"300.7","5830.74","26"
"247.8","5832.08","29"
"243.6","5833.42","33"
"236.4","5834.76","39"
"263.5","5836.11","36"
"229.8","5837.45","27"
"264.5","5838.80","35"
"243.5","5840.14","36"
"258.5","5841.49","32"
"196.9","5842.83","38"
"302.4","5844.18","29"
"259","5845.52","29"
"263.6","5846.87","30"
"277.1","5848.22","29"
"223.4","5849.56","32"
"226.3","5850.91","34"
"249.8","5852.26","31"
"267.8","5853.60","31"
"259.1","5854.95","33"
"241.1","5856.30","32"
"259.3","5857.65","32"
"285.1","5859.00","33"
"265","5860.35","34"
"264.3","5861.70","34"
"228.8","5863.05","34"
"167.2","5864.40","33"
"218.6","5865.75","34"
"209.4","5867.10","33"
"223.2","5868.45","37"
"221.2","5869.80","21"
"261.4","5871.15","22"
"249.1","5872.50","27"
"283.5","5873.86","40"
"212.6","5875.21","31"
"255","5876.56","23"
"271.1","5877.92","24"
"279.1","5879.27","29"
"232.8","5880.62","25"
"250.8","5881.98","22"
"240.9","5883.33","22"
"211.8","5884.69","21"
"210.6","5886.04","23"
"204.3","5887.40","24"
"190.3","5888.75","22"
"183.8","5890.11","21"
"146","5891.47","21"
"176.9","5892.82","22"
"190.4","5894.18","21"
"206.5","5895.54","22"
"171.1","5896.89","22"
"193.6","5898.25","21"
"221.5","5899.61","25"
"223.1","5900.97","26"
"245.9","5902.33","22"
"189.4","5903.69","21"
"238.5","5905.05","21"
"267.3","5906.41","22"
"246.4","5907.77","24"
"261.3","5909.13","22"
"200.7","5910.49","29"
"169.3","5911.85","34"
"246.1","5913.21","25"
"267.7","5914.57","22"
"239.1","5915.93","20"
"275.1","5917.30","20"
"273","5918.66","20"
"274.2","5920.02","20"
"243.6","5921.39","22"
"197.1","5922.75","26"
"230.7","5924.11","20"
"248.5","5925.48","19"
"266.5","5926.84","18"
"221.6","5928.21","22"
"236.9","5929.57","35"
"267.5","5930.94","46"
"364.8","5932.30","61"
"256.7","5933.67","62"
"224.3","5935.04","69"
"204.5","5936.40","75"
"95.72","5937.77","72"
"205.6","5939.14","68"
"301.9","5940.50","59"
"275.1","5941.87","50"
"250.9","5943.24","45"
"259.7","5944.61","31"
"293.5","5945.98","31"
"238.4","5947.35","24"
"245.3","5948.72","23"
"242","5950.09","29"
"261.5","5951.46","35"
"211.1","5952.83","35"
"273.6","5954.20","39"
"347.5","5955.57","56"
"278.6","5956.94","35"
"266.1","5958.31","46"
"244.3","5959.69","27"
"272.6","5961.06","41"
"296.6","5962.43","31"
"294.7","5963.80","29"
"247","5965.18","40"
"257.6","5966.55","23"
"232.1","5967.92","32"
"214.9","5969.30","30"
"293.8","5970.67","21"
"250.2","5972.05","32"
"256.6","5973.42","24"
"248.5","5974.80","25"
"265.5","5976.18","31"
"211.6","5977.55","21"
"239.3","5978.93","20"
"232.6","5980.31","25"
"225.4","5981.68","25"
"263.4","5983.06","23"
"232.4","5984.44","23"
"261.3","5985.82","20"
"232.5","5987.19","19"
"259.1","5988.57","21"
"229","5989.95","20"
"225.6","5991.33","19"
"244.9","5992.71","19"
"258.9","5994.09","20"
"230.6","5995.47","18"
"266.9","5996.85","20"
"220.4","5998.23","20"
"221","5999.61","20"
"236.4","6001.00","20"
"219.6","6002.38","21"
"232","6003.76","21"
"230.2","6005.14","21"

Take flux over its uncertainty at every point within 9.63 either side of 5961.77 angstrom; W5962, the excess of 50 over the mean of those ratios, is 41.8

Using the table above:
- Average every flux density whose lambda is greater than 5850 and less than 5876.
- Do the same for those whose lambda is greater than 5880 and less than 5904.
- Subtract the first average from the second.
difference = -37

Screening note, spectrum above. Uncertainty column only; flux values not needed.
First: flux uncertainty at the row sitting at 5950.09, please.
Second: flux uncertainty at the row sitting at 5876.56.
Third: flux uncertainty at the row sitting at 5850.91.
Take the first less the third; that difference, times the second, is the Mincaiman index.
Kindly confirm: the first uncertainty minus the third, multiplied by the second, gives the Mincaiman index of -115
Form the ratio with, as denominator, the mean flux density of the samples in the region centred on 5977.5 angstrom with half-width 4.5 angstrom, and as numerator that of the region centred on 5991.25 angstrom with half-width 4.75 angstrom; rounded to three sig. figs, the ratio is 1.00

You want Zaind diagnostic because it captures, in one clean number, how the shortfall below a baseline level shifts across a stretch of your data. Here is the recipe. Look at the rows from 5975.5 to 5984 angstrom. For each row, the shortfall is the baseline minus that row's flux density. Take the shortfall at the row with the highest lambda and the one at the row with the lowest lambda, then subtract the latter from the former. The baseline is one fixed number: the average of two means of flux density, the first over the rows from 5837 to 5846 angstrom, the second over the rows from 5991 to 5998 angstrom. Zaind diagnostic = 2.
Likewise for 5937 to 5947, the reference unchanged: -198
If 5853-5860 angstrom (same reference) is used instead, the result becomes -17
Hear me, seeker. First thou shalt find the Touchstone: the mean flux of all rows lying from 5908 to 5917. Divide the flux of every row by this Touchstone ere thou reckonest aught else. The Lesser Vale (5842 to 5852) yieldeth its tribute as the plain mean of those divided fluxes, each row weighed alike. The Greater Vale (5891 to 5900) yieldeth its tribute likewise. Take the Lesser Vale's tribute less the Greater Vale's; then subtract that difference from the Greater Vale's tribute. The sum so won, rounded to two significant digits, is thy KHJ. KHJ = 0.53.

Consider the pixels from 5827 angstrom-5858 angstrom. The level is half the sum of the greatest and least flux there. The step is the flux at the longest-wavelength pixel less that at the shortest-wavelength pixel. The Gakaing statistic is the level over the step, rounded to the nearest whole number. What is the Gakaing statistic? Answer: -73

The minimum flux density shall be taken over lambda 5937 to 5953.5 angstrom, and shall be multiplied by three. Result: 287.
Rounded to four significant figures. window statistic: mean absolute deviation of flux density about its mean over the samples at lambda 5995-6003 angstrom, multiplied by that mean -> 2971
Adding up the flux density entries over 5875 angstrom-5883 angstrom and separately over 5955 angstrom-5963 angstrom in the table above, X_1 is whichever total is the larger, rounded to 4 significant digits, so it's 1706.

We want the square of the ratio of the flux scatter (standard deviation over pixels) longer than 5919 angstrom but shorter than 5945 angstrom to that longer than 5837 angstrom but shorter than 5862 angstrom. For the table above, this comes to 4.8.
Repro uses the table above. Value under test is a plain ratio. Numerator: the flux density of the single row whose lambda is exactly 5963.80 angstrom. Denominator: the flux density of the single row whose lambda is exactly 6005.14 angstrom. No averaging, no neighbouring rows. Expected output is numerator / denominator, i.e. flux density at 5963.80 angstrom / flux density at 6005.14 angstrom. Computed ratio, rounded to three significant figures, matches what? 1.28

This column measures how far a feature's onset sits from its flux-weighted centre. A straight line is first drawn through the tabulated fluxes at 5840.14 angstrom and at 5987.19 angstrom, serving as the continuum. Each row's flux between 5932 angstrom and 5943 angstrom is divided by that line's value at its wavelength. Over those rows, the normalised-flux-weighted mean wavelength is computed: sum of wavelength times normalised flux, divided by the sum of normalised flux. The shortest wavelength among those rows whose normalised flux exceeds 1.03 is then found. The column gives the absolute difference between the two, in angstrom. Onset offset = 4.6 angstrom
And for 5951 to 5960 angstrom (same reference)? 4.2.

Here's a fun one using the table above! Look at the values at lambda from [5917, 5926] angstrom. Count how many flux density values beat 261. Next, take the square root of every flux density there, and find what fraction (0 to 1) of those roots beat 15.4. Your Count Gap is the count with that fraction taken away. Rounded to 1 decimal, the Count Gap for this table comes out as 2.3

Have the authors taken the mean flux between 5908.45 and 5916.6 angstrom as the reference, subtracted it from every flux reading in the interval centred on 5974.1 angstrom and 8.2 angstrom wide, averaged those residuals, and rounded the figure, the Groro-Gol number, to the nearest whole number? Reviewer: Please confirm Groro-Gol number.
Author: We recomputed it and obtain 24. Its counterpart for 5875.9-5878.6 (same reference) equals 32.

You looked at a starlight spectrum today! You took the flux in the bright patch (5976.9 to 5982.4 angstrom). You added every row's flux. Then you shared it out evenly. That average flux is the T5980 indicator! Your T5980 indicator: 227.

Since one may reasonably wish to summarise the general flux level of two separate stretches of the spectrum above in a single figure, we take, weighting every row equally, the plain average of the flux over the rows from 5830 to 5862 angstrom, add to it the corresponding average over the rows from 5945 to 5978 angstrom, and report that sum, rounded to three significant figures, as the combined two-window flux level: 516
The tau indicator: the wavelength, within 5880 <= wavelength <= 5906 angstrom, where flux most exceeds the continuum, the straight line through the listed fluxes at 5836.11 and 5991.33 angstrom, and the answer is 5902.33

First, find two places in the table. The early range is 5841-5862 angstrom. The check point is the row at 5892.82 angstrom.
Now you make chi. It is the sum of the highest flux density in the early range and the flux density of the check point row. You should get 479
